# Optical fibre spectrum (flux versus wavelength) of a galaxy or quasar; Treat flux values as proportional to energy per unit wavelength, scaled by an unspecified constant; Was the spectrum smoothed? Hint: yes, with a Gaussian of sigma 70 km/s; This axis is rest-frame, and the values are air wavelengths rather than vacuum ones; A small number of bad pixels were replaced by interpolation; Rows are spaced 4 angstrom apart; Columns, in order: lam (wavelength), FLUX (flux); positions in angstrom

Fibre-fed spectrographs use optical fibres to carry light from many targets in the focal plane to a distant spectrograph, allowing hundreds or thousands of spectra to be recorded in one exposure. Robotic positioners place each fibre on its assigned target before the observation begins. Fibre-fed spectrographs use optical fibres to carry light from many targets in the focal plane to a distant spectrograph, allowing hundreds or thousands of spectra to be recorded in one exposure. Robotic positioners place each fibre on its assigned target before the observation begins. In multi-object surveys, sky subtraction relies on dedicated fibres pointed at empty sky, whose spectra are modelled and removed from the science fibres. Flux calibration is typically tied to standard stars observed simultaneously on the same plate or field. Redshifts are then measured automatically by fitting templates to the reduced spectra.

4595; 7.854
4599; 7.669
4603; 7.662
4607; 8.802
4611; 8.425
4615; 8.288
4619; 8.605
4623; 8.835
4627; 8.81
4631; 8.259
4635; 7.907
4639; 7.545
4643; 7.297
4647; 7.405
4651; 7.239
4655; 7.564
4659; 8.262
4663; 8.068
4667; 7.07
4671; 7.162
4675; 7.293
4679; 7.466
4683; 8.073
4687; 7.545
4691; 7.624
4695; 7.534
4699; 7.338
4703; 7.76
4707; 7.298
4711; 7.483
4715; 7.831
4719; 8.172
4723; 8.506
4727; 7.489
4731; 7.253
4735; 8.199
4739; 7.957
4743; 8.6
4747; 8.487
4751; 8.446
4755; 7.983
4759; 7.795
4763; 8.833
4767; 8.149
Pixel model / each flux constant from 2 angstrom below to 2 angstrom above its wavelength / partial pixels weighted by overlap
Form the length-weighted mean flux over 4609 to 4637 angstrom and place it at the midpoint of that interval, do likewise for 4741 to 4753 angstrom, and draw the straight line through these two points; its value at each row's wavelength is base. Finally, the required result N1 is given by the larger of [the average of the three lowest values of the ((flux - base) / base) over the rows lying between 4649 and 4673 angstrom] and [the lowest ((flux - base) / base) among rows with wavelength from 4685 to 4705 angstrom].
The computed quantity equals -0.135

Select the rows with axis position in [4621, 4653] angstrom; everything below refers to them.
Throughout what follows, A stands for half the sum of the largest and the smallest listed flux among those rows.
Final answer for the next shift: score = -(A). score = -8.04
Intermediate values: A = 8.0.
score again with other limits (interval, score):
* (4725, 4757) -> -7.93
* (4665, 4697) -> -7.57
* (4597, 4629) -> -8.25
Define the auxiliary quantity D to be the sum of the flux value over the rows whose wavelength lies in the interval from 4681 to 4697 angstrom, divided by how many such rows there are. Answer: 7.69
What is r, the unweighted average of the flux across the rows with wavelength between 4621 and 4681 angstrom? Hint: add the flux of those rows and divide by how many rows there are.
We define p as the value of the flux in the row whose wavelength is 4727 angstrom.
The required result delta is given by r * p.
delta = 58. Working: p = 7.489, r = 7.75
